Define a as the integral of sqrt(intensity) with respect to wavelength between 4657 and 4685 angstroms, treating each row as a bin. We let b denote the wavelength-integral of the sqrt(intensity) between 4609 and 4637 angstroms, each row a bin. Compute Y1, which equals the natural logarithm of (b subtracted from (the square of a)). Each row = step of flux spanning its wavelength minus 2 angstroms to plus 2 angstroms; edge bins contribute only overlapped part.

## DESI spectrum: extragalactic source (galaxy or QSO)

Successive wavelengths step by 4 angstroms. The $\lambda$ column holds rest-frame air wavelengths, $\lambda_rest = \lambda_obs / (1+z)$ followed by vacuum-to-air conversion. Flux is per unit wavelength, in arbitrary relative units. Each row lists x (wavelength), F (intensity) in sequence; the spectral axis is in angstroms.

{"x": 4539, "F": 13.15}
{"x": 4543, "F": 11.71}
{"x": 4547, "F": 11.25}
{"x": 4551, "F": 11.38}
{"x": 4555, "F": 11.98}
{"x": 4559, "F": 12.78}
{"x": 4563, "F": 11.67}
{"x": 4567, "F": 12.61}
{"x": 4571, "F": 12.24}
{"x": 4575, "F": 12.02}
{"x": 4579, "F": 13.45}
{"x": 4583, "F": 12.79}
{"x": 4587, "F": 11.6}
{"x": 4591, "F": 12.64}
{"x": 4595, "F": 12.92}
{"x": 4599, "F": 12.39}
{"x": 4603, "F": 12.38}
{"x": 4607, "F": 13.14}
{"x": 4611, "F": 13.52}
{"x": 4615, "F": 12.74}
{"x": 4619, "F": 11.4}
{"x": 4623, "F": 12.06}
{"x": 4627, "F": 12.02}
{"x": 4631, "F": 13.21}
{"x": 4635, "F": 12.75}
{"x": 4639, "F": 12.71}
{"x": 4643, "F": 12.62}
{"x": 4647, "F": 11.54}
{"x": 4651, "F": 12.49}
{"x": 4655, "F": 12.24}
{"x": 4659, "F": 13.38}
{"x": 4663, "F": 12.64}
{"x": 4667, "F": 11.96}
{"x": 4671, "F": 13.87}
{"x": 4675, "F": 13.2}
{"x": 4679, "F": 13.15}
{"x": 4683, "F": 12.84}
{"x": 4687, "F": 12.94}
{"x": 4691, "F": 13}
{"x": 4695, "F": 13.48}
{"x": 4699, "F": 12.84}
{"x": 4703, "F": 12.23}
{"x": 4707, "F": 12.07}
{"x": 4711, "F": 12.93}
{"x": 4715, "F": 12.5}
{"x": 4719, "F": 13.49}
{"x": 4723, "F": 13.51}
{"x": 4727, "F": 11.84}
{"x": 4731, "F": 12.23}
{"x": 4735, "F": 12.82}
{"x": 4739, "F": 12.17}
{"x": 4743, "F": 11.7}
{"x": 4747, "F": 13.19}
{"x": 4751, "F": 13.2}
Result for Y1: 9.22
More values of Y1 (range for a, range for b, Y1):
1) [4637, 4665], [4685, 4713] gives 9.18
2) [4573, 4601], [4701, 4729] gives 9.18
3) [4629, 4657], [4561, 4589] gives 9.18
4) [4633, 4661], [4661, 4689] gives 9.18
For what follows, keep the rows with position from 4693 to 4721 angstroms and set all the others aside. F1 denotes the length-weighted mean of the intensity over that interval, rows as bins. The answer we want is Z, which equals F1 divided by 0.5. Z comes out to 25.6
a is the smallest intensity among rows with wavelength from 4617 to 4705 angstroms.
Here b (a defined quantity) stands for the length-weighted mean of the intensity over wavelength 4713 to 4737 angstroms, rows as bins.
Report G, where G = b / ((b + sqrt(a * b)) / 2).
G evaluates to 1.028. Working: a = 11.4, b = 12.7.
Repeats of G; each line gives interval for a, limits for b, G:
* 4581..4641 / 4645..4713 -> 1.028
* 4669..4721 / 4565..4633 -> 1.009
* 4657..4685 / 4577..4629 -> 1.012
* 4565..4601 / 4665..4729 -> 1.026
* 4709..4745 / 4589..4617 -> 1.023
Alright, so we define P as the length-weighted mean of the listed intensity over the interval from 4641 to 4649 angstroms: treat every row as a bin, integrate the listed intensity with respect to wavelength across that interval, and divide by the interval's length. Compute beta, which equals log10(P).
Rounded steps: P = 12.1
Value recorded 1.08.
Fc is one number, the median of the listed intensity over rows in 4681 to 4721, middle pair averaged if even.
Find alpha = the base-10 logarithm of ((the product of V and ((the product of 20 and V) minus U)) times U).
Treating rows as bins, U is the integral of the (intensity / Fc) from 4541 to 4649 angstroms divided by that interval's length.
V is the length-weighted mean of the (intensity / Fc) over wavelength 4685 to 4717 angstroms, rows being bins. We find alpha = 1.25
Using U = 0.959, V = 0.99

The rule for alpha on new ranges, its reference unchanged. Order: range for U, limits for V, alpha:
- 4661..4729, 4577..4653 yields 1.25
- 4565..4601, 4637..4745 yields 1.25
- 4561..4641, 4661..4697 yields 1.28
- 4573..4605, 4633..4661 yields 1.24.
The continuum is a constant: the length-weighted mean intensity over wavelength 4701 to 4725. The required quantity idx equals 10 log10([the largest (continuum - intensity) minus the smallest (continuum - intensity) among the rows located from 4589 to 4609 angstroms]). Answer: -1.2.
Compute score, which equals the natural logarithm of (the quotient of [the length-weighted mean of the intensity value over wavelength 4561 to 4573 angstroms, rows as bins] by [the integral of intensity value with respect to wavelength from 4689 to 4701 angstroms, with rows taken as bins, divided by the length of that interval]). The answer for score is -0.074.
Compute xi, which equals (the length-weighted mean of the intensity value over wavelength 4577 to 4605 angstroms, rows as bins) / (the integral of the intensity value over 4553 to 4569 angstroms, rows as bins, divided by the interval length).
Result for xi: 1.03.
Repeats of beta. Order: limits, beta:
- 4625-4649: 1.10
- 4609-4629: 1.09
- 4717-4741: 1.10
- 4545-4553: 1.05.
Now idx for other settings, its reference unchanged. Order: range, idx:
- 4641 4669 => 2.6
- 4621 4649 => 2.2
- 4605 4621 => 3.3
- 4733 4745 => 0.5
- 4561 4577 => -0.3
